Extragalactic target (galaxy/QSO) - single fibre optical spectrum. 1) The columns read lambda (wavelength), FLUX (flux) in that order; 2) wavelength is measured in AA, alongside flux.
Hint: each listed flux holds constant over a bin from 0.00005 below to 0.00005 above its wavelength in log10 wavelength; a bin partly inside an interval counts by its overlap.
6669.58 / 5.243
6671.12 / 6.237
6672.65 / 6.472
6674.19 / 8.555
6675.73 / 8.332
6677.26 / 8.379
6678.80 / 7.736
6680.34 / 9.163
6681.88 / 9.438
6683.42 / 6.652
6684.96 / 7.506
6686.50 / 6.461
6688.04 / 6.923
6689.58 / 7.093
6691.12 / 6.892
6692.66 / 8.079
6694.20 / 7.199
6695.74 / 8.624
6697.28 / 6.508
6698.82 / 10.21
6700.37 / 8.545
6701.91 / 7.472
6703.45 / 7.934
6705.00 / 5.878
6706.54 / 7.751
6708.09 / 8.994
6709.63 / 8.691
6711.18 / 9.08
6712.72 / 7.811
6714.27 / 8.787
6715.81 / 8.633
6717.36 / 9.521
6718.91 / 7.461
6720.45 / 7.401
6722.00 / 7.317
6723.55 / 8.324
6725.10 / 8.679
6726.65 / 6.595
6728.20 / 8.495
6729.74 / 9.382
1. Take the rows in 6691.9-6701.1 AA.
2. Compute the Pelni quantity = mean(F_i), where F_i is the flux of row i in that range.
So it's 8.19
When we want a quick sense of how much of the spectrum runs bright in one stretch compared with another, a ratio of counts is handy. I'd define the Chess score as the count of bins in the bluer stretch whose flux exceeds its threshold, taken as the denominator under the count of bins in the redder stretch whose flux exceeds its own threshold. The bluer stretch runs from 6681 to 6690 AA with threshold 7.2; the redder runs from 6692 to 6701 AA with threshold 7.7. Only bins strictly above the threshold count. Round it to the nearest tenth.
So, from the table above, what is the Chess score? 2.0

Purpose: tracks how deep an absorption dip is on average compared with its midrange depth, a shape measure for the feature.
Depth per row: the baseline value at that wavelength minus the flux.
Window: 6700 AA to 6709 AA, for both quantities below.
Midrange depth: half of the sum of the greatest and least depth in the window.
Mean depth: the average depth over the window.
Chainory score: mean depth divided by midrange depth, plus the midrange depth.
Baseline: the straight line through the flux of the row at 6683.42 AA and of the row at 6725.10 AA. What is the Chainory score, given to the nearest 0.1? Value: 0.1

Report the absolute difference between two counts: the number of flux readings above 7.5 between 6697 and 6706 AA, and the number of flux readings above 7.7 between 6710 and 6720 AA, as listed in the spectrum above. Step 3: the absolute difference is 2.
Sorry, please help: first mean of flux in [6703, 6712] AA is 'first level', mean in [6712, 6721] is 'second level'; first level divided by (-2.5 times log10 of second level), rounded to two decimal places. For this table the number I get -3.51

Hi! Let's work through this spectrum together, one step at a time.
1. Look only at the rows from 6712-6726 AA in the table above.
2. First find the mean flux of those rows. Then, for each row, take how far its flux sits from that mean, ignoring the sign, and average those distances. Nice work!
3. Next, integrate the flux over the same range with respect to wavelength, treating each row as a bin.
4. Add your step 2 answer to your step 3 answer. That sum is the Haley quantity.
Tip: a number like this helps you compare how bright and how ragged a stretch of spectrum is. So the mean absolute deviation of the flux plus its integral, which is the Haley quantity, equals 115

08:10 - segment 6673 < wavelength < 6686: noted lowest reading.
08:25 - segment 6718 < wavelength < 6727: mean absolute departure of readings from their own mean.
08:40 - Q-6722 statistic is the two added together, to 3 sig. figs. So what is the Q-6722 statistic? 7.23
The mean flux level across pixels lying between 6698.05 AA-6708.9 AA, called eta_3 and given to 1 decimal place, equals 8.1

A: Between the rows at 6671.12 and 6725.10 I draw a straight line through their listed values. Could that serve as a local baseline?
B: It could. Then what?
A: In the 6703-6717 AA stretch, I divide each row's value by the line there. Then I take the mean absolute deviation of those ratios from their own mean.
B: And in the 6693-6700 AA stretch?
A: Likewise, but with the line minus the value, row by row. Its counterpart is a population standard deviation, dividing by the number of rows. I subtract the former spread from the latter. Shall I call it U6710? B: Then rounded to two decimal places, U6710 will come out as 1.30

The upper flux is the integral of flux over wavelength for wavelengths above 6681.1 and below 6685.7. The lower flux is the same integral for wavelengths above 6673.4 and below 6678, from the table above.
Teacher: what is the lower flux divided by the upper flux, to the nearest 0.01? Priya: 1.07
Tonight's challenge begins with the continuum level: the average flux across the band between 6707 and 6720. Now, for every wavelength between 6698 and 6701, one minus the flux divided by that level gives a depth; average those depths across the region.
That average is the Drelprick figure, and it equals -0.09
